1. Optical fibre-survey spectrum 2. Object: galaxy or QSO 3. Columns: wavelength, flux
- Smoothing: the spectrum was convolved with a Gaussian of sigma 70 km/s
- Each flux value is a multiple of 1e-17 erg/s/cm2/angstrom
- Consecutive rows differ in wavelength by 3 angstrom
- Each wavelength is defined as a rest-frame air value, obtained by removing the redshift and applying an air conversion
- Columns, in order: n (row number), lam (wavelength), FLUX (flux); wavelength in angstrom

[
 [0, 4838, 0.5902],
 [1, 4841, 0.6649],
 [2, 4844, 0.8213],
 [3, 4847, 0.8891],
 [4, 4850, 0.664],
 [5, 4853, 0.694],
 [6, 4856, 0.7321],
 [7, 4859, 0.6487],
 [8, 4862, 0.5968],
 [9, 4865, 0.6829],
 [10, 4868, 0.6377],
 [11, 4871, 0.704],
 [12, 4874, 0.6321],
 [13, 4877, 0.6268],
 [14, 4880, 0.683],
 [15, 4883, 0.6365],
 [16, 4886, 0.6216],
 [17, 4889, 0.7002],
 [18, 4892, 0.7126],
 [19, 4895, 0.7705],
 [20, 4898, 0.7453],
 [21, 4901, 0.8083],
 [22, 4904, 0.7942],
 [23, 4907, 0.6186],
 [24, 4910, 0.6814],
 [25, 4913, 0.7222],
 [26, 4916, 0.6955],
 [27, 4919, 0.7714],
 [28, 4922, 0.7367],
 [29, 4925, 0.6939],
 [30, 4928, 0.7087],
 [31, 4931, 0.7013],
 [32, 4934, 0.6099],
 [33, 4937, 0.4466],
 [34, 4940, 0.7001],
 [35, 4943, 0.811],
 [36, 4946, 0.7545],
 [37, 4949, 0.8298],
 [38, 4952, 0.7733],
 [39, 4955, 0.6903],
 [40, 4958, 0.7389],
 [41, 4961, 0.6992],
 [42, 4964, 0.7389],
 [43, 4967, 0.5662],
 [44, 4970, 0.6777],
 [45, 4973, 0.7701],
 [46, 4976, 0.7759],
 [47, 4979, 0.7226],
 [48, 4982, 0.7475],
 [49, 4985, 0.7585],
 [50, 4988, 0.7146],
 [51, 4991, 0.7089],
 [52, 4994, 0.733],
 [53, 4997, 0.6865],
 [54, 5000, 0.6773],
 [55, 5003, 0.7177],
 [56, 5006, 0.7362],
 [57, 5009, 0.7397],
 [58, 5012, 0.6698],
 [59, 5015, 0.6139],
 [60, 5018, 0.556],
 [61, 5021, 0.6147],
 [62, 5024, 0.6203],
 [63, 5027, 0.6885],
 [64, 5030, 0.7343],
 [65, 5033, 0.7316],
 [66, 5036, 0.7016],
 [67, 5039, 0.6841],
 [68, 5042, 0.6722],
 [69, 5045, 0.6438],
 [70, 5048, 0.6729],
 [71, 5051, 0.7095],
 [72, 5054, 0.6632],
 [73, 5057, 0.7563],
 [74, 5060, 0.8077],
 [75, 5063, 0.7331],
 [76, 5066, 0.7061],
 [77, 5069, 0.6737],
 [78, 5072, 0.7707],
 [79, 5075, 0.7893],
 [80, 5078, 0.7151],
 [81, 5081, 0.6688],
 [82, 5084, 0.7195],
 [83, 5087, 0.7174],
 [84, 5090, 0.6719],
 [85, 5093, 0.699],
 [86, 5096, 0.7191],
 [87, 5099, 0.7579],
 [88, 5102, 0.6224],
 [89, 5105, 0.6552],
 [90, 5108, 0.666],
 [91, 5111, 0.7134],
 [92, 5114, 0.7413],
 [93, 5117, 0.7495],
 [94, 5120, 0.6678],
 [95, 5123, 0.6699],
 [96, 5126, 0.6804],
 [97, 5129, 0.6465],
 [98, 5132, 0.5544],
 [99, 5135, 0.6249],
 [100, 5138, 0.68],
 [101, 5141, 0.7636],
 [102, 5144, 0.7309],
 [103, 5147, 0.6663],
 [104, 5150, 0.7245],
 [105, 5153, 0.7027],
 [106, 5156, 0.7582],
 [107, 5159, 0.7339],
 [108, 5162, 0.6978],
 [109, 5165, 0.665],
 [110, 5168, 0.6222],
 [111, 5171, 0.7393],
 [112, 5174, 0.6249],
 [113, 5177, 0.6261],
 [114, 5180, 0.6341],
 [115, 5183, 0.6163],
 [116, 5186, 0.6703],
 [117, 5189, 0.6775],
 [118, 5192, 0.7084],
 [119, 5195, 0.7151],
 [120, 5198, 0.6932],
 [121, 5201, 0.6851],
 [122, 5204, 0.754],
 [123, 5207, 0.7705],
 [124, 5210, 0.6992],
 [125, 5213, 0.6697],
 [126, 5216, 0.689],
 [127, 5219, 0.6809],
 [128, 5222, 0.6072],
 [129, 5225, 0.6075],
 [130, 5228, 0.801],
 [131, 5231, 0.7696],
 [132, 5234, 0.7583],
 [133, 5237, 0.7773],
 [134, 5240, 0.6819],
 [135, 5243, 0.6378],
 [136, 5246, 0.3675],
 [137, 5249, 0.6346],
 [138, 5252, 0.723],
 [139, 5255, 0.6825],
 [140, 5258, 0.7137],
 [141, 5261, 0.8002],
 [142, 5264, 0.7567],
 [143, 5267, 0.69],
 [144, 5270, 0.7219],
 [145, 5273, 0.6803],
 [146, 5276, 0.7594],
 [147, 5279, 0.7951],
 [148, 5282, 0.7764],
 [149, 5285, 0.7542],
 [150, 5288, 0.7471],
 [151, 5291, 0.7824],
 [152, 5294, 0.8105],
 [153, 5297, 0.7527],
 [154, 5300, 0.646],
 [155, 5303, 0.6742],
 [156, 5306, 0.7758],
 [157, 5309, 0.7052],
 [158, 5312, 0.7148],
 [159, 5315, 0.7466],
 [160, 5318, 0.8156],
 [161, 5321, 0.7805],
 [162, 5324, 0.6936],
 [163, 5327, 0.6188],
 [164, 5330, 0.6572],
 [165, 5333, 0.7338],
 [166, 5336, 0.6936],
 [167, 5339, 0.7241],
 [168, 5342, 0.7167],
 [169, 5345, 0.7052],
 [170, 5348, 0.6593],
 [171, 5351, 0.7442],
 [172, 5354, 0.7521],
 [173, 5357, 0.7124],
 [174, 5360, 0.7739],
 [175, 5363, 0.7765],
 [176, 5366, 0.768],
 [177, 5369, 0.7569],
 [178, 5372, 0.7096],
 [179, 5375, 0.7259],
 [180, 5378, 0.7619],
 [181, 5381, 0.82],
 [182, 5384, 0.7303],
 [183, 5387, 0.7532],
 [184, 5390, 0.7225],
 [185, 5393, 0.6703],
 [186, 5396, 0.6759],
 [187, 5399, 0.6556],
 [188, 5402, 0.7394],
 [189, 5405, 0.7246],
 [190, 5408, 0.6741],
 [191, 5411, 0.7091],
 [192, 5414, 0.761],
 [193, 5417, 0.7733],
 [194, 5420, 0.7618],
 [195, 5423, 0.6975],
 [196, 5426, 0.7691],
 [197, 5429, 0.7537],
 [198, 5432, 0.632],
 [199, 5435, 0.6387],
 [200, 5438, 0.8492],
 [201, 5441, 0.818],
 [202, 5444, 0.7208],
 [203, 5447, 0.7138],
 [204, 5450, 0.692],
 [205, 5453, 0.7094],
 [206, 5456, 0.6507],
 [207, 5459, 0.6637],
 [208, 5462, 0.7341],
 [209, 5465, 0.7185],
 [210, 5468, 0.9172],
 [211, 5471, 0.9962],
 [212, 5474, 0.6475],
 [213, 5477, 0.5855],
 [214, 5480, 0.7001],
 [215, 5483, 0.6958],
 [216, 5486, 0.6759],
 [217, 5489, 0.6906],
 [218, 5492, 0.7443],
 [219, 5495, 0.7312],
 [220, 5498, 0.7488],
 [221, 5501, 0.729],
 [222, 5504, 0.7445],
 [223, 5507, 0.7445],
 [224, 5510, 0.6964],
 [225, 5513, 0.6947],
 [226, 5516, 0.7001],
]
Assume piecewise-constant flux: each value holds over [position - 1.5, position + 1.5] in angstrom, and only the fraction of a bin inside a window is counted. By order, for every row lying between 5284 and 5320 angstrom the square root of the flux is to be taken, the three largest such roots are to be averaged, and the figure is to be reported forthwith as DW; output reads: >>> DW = 0.896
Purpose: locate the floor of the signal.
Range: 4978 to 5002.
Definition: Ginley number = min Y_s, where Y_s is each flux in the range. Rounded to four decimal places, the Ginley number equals 0.6773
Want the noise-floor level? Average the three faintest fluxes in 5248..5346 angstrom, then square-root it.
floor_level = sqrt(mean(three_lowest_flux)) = 0.80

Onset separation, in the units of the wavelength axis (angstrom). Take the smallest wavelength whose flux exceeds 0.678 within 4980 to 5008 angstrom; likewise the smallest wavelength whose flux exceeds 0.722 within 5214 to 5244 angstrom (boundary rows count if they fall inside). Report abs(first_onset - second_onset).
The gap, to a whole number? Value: 246 angstrom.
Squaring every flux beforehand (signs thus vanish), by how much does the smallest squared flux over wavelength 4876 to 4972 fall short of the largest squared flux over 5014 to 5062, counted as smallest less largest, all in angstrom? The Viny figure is -0.45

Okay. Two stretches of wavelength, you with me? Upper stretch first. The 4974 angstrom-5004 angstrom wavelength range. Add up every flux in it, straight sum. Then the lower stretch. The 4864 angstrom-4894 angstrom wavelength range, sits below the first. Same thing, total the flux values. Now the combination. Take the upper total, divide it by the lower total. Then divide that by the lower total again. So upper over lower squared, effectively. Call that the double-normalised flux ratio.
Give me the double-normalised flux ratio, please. 0.164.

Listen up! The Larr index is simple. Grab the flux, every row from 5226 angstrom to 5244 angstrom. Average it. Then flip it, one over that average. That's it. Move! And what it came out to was 1.36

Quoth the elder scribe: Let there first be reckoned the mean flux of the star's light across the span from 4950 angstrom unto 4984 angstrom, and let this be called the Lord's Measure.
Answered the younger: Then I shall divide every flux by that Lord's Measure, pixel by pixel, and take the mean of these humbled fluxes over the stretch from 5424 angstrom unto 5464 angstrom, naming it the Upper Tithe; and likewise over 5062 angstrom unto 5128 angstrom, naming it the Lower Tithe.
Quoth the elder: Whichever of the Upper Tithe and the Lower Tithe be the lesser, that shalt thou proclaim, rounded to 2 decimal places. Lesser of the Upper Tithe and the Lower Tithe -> 0.98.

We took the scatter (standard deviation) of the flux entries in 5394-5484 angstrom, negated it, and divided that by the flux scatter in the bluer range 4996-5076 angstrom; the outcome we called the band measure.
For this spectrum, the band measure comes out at -1.5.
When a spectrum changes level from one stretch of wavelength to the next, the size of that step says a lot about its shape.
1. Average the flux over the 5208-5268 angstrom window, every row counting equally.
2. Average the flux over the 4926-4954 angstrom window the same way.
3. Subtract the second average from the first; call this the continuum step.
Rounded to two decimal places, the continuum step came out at -0.02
